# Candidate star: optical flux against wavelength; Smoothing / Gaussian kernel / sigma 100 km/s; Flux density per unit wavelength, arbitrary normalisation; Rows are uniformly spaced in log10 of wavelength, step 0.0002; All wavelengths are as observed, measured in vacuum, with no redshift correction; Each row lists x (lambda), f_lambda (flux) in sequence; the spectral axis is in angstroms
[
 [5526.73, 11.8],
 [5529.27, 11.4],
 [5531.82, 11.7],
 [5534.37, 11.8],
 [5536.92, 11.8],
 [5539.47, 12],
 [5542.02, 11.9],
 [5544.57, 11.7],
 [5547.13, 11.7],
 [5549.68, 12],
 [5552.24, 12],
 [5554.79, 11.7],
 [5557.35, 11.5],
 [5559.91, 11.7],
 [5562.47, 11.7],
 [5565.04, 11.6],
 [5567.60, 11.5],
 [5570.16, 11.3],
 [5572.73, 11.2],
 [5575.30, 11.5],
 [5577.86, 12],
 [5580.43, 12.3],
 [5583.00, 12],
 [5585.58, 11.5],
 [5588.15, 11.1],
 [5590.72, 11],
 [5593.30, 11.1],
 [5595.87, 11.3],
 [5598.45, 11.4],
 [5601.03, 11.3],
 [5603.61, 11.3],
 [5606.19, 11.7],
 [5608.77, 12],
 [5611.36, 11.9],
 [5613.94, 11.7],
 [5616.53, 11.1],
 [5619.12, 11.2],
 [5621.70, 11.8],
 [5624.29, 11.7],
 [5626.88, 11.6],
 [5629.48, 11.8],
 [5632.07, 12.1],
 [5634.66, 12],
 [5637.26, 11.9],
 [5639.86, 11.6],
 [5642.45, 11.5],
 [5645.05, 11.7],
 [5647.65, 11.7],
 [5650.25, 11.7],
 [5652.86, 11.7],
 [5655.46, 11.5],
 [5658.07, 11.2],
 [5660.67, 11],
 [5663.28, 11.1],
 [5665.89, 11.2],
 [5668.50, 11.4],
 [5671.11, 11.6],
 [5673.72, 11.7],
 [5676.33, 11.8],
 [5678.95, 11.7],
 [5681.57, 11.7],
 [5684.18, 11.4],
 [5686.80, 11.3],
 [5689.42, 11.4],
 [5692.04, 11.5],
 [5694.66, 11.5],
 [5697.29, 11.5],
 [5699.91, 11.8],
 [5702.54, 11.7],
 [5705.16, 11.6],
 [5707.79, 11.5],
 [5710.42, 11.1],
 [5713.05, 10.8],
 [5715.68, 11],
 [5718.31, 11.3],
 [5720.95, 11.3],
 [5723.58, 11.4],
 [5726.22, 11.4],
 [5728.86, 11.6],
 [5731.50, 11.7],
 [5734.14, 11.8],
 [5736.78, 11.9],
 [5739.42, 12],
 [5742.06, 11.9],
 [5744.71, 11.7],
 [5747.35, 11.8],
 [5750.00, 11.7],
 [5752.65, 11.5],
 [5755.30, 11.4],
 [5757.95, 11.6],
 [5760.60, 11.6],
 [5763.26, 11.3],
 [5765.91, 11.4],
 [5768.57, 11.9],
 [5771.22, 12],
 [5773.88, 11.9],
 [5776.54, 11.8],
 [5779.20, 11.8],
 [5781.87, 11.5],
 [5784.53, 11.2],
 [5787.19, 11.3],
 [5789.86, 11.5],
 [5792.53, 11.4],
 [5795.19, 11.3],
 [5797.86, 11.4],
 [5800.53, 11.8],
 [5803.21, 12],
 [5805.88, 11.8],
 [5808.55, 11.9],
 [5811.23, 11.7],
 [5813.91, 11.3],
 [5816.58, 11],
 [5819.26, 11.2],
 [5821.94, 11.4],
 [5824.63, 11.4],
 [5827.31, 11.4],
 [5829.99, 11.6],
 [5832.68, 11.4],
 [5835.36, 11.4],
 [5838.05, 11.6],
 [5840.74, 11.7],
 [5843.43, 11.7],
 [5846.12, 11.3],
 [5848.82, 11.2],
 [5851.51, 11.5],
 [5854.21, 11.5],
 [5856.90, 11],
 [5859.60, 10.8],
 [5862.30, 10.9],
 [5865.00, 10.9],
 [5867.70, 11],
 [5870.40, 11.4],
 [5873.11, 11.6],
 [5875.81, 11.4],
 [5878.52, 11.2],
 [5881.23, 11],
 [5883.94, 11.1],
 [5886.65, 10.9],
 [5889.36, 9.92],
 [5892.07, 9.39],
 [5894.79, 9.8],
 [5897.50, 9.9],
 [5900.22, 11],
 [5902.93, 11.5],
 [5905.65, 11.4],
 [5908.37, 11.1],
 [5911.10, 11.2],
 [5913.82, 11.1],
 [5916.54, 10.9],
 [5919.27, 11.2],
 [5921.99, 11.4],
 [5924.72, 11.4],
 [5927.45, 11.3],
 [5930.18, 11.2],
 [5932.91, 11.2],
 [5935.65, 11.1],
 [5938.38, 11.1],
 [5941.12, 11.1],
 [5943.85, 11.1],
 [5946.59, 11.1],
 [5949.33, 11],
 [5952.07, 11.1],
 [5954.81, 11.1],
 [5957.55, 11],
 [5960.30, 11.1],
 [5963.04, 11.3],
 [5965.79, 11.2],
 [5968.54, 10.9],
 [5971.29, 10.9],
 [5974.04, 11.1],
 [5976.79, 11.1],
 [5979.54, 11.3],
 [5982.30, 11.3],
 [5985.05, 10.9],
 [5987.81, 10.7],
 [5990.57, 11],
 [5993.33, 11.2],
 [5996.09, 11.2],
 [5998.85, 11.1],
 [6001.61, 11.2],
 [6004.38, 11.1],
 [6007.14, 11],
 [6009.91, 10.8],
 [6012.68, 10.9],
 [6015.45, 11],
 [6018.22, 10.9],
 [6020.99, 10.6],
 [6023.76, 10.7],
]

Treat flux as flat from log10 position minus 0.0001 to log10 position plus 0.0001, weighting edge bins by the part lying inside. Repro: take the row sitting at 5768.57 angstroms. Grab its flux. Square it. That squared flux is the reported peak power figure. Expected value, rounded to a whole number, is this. 142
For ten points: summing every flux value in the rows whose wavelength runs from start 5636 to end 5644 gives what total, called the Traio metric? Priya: 35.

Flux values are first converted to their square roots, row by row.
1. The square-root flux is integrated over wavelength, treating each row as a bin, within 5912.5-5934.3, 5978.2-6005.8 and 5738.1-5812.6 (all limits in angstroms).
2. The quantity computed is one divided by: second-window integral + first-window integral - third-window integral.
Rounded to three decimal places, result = -0.011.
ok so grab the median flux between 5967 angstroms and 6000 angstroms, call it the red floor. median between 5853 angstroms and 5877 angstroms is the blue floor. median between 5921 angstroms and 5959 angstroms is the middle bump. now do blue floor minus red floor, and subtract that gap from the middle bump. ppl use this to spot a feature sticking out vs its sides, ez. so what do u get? 11.2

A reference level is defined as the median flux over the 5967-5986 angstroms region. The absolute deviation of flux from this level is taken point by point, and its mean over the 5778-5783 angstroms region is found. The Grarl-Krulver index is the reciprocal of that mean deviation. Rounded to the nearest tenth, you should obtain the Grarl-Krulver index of 1.8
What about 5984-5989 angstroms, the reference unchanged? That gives 3.3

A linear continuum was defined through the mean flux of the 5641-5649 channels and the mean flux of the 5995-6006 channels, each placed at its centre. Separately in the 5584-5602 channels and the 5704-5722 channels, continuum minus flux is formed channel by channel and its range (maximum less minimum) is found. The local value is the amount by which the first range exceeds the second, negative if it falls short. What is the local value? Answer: -0.30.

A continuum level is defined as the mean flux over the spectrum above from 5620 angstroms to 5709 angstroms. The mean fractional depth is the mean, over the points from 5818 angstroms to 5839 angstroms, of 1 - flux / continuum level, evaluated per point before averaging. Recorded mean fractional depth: 0.014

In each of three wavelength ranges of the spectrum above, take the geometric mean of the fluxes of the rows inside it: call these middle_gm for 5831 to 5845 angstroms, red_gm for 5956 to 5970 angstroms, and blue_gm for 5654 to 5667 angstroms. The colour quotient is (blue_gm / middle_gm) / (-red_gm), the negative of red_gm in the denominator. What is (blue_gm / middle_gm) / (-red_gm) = -0.087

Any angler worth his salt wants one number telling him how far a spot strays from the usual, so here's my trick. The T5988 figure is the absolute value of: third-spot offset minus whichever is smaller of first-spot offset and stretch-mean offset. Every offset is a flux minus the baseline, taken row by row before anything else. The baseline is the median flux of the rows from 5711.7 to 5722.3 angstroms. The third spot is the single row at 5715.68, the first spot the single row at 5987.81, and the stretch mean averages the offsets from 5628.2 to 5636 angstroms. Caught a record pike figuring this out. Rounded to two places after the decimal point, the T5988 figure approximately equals 0.30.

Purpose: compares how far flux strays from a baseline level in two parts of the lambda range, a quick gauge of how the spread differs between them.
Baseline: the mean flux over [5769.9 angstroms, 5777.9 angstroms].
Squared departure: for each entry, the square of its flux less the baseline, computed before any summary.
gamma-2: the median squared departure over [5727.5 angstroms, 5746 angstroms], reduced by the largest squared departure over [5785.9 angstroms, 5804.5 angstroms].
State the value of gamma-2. -0.3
